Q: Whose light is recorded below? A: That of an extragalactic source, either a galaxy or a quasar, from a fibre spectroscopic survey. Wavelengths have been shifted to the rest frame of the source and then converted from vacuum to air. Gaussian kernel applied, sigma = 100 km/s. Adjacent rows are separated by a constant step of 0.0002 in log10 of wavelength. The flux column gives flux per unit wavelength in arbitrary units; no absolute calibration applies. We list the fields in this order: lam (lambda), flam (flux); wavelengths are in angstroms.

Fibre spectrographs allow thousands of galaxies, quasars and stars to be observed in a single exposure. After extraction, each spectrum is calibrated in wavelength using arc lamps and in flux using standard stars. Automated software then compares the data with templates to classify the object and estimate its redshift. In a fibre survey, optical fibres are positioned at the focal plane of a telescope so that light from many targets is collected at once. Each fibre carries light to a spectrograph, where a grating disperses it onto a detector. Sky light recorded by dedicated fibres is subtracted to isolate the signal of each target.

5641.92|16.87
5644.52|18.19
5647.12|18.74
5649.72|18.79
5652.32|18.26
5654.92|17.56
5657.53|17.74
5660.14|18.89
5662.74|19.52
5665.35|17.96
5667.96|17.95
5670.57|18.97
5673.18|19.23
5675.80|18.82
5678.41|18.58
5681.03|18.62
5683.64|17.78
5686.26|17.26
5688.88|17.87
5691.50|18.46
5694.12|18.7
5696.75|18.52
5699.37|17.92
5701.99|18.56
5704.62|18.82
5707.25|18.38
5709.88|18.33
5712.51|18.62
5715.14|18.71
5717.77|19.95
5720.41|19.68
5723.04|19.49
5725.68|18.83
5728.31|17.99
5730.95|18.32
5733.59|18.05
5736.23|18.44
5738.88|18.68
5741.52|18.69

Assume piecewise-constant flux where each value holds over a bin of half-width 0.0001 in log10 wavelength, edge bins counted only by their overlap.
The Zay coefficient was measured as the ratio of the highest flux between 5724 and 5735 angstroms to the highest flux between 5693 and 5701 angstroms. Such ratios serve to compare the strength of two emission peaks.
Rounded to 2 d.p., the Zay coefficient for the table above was 1.01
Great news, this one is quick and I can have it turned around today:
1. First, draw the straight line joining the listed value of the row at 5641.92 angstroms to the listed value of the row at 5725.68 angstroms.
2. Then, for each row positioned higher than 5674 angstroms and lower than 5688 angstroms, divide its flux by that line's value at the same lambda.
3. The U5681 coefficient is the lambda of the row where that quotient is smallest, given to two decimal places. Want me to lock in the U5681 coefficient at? 5686.26 angstroms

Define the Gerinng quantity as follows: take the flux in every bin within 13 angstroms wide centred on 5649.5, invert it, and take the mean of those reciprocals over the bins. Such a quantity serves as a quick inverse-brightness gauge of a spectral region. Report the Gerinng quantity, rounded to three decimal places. 0.055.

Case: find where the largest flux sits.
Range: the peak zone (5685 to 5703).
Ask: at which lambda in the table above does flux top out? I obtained 5694.12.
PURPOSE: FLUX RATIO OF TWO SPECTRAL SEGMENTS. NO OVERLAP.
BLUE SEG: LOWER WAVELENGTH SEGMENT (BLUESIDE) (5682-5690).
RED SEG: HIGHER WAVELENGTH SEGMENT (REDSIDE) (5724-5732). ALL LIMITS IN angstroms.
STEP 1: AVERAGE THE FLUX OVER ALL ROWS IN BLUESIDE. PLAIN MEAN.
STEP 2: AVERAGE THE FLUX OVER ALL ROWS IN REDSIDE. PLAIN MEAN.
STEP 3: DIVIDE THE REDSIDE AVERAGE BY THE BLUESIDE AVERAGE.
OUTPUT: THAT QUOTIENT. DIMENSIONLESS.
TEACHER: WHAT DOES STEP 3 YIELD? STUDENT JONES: 1.04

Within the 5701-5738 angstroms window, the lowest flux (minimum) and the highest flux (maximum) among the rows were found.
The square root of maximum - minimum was 1.40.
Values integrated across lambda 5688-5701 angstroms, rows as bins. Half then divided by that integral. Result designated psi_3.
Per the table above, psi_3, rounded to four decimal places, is 0.0021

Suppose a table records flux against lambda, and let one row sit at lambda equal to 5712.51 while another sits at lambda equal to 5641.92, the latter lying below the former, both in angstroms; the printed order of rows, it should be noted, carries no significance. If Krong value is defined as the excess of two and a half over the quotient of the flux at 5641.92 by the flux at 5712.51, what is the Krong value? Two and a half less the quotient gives 1.59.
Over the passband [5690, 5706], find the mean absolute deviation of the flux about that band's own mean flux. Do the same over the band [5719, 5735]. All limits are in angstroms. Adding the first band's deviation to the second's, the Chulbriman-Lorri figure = 0.81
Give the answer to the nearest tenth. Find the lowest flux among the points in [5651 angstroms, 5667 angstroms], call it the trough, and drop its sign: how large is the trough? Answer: 17.6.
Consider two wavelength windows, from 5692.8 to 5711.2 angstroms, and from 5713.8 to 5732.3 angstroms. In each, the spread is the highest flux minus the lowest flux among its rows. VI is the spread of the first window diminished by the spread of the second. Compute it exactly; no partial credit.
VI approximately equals -1.1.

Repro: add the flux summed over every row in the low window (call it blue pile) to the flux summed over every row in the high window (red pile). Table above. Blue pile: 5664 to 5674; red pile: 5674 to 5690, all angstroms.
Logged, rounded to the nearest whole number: 183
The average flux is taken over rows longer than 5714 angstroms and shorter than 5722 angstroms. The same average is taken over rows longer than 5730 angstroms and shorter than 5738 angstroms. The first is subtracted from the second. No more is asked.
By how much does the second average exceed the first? -1.2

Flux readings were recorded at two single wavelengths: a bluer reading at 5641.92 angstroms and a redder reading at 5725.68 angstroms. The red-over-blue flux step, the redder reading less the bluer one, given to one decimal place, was 2.0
